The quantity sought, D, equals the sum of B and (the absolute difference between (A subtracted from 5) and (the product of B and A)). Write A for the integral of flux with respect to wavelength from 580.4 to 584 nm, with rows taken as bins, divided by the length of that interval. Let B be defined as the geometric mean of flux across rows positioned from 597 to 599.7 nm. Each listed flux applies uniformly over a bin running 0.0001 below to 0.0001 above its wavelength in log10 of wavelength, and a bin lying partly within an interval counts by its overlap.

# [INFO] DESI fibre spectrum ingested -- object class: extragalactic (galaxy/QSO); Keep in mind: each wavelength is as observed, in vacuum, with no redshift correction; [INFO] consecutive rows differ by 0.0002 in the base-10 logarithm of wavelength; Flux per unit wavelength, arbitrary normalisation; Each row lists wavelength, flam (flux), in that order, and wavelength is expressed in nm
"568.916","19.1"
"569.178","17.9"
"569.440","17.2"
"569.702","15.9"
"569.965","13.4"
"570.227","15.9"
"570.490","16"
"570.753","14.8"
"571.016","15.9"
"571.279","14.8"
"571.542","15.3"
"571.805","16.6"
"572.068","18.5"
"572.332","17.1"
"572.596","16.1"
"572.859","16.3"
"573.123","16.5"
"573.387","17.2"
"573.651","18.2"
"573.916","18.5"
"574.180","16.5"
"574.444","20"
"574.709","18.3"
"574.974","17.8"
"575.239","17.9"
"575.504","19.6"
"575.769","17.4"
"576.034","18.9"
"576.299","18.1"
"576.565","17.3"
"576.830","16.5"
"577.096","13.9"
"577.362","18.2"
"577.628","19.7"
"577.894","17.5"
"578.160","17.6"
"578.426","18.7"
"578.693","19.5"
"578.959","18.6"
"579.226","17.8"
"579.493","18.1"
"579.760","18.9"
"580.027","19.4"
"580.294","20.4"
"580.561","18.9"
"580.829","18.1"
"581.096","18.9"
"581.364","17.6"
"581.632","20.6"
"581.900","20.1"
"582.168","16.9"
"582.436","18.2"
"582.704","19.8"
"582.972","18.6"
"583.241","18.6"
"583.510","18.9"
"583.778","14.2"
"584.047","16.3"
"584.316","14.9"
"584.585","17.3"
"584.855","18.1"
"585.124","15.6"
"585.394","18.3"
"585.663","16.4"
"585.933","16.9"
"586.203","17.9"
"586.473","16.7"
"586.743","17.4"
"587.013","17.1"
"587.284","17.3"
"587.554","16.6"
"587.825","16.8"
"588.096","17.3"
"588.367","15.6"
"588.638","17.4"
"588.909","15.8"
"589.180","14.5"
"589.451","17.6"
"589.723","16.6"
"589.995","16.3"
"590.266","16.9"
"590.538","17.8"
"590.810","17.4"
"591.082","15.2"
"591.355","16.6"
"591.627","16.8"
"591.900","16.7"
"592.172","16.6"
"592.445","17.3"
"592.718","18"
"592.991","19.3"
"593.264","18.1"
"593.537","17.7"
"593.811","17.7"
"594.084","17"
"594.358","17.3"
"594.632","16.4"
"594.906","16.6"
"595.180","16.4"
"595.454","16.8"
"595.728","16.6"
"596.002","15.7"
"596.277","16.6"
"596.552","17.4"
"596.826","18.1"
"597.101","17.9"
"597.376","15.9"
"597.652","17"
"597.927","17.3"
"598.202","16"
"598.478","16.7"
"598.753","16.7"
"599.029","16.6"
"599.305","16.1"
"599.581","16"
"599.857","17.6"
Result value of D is 335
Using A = 18.4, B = 16.6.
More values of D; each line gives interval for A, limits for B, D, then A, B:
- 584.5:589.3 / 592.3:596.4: 318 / 16.8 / 17.1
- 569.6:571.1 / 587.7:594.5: 286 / 15.3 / 16.9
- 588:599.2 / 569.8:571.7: 282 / 16.9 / 15.1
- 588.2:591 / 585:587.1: 311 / 16.6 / 17.0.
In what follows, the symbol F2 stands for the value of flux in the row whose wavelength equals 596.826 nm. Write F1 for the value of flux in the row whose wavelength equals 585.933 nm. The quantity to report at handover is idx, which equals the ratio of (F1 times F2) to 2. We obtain 153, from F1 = 16.9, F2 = 18.1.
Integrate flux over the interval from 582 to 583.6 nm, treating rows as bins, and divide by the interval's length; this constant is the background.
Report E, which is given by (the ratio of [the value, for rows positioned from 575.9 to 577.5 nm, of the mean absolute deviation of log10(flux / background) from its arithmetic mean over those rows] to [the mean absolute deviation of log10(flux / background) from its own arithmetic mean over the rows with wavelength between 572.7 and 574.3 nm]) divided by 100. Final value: 0.018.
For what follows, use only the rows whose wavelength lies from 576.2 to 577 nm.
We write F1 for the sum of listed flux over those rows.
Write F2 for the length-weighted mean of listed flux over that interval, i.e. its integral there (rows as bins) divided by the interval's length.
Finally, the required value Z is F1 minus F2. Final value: 35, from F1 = 51.9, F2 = 17.1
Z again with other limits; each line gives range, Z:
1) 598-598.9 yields 33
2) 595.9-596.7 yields 33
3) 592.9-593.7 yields 37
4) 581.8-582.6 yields 37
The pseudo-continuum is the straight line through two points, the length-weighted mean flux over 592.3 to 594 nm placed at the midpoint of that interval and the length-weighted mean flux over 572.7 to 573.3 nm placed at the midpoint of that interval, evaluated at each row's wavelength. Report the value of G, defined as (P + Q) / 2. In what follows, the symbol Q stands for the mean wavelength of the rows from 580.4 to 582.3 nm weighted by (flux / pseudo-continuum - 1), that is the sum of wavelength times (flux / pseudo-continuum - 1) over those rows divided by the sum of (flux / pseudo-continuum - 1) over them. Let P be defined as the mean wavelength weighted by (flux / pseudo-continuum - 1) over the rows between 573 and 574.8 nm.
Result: 577.75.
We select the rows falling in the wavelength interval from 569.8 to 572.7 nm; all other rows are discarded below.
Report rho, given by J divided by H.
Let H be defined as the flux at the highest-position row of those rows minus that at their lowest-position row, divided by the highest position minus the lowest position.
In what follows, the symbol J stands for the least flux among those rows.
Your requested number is 13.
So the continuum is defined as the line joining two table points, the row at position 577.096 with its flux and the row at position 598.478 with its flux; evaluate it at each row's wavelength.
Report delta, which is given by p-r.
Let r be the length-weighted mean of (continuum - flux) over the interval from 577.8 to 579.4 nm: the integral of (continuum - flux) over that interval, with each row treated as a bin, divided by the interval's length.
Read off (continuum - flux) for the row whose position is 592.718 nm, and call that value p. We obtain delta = 2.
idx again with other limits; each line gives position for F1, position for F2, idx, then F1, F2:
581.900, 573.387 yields 173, 20.1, 17.2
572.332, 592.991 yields 165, 17.1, 19.3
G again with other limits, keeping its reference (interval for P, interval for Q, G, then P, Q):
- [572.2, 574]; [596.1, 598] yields 585.39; 573.63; 597.15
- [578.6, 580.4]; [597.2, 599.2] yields 588.89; 579.58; 598.19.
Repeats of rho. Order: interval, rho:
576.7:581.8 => 16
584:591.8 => 220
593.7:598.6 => -73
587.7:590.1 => -63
